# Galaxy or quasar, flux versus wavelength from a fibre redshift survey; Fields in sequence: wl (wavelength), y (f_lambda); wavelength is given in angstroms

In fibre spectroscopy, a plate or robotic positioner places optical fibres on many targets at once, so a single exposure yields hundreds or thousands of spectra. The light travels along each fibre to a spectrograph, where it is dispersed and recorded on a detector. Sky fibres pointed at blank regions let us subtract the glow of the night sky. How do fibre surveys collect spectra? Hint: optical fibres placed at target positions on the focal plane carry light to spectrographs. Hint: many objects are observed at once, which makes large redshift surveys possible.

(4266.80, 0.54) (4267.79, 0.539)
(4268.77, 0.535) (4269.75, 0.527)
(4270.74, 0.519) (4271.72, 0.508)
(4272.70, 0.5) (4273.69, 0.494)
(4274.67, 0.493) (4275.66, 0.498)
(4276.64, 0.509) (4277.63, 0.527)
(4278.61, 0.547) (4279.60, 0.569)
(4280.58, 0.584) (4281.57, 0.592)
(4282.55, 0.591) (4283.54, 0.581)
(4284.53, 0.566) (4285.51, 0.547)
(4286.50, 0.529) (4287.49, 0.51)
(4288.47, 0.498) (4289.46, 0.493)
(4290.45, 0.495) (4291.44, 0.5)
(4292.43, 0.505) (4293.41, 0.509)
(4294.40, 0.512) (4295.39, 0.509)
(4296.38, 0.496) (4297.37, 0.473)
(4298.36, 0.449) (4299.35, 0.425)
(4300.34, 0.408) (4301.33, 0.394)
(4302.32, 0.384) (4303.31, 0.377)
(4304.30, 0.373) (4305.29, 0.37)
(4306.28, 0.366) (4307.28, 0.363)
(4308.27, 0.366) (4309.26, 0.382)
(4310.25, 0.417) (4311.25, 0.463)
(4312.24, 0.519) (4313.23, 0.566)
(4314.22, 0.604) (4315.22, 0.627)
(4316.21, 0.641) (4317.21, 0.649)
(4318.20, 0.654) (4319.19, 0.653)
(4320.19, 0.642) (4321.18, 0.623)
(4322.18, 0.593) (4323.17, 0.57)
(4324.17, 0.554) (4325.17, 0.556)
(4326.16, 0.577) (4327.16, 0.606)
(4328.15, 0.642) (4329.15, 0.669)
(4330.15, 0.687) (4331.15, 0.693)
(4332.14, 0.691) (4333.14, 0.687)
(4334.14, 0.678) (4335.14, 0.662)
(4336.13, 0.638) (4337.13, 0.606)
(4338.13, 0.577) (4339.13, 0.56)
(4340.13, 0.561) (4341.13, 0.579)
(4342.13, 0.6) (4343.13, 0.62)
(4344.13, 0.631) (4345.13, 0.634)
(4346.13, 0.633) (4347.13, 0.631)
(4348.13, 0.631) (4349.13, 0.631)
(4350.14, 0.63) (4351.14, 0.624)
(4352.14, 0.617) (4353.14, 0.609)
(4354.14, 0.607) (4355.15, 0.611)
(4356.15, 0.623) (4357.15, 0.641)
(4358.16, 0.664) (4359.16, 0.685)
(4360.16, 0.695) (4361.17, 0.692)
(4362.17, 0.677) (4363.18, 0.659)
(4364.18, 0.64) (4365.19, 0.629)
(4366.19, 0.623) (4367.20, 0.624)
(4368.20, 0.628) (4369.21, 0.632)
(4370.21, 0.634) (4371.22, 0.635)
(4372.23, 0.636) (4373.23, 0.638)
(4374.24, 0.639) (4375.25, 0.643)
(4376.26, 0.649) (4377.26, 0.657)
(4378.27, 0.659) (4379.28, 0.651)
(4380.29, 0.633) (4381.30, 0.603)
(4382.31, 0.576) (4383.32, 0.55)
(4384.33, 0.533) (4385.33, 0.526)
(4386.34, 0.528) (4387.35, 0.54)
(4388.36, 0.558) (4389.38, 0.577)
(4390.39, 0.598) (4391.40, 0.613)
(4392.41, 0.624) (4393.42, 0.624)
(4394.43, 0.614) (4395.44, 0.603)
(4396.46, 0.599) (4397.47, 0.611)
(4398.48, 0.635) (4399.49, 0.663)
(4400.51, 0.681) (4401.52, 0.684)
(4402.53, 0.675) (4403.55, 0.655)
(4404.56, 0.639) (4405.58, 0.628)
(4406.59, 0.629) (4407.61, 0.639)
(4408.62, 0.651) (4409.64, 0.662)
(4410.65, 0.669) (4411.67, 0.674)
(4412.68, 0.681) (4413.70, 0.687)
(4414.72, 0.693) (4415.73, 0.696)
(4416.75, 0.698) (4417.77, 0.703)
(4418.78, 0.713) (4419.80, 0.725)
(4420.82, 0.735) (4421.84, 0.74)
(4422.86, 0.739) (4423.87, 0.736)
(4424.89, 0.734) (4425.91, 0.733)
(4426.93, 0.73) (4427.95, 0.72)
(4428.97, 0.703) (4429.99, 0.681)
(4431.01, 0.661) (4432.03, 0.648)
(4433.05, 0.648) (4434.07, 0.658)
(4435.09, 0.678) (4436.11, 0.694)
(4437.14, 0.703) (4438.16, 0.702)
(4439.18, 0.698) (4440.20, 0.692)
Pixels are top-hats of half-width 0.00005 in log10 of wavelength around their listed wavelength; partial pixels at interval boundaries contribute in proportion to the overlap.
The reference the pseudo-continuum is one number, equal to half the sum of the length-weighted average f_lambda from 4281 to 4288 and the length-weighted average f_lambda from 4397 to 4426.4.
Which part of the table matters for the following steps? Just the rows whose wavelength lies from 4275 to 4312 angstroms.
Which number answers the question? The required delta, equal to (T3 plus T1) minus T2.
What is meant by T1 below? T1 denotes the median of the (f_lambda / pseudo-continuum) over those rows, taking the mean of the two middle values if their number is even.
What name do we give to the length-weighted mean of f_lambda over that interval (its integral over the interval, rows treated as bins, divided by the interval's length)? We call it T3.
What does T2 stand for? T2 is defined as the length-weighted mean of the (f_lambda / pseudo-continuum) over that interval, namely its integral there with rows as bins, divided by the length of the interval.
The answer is 0.51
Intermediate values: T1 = 0.80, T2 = 0.77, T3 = 0.478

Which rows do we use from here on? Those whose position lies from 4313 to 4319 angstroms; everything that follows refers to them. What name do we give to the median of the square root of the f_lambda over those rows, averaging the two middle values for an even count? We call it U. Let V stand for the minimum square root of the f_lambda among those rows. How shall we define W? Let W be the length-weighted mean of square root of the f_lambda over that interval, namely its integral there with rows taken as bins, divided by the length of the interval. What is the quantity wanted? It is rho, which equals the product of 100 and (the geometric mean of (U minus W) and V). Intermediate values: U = 0.80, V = 0.752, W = 0.79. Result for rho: 5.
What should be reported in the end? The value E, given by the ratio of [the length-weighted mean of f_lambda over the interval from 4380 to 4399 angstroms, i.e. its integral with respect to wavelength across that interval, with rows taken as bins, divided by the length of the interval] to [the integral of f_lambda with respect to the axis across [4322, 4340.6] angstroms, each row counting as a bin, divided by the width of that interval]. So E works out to 0.94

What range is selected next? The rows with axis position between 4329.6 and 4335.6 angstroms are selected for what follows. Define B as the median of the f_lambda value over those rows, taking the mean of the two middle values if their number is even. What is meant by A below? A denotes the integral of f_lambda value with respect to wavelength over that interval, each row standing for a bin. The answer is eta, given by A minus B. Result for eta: 3.4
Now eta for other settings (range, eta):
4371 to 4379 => 4.5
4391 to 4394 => 1.2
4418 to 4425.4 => 4.7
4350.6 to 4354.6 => 1.9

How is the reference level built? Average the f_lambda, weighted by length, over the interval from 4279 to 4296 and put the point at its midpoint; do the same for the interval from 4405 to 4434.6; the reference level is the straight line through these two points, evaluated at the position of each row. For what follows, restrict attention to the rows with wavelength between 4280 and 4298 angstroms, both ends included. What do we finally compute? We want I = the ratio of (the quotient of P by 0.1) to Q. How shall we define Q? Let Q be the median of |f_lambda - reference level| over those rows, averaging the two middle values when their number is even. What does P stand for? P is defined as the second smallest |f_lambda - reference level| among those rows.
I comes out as 3.9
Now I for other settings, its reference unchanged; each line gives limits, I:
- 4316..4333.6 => 0.9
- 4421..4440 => 2.2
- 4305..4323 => 2.2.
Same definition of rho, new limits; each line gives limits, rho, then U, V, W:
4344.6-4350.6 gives 1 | 0.79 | 0.794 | 0.79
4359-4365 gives 7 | 0.83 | 0.800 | 0.82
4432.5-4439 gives 5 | 0.83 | 0.805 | 0.83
